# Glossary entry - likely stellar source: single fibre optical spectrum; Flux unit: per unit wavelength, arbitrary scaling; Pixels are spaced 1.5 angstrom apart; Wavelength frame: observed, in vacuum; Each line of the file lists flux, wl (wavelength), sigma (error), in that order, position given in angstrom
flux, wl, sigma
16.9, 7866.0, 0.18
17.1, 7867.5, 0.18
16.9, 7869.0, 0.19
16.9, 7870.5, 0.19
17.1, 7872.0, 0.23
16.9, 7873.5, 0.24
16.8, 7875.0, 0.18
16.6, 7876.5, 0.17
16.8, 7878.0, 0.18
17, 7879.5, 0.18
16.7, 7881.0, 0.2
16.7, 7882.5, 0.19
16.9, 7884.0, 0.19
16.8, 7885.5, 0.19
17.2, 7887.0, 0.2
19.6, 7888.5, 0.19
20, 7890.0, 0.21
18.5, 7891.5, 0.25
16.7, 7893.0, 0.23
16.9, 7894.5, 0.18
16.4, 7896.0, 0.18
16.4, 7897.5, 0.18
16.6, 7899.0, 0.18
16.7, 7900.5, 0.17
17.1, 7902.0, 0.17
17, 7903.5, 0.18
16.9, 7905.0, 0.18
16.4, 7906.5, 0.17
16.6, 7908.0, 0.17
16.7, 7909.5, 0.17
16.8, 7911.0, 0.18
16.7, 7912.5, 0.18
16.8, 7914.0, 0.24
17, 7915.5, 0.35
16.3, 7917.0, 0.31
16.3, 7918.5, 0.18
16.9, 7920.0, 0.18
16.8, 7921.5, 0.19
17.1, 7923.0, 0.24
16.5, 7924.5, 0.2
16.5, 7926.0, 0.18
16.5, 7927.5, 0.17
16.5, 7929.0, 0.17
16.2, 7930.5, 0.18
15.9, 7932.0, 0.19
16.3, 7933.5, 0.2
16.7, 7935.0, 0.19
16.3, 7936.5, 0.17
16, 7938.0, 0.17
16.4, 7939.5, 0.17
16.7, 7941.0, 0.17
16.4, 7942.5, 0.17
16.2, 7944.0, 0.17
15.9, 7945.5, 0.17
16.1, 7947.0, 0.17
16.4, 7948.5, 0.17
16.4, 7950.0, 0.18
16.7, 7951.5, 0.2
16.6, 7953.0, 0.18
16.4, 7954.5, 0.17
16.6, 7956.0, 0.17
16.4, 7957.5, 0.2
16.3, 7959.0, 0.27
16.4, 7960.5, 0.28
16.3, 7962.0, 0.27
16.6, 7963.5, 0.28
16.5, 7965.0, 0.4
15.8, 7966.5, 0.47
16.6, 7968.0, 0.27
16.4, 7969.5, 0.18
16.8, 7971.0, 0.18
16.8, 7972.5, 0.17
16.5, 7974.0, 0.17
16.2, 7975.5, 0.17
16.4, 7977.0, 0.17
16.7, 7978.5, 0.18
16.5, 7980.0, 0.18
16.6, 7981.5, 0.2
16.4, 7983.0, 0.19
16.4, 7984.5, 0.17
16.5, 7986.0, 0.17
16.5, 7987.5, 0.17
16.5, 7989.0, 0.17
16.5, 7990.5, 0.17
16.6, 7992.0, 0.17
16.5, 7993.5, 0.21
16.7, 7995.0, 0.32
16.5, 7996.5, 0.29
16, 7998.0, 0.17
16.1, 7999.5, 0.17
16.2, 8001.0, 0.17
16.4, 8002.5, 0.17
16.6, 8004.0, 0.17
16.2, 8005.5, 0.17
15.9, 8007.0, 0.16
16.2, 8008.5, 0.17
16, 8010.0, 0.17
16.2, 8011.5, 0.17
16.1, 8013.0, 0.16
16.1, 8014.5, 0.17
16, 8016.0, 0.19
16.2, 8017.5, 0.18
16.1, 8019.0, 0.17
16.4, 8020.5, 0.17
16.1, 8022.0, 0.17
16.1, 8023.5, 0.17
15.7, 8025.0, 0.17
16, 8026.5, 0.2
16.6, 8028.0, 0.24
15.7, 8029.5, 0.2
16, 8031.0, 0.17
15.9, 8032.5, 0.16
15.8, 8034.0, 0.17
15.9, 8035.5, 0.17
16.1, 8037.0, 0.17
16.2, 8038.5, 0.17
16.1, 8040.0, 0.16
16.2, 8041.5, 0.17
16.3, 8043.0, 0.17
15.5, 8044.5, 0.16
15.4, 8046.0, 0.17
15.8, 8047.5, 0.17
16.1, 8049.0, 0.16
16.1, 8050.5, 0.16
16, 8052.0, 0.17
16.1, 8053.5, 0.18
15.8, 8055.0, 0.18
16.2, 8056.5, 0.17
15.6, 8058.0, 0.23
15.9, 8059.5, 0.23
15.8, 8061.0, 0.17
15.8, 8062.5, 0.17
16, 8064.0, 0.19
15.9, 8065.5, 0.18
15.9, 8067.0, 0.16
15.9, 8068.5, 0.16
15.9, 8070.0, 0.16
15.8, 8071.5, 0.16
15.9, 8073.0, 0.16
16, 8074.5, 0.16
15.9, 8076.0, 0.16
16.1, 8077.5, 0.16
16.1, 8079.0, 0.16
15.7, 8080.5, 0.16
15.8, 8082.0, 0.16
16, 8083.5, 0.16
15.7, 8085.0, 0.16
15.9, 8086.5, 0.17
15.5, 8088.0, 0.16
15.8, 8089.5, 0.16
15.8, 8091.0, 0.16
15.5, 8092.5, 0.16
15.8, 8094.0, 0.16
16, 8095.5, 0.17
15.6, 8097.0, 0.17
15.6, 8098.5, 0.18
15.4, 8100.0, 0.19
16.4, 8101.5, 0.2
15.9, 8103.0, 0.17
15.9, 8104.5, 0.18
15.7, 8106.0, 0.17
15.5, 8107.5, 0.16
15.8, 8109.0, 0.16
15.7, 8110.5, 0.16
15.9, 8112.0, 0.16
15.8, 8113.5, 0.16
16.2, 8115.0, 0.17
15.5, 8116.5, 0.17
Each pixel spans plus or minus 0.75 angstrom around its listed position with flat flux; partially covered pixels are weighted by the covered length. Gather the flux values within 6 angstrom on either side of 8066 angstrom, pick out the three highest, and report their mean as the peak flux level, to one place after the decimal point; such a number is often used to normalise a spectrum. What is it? 15.9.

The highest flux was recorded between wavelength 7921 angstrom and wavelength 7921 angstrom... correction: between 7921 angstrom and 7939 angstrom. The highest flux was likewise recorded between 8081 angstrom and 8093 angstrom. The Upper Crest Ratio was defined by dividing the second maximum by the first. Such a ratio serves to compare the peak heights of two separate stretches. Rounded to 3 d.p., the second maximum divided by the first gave 0.936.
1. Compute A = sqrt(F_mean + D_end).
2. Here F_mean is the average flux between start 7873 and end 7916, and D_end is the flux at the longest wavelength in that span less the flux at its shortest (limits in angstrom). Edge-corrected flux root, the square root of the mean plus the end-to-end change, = 4.14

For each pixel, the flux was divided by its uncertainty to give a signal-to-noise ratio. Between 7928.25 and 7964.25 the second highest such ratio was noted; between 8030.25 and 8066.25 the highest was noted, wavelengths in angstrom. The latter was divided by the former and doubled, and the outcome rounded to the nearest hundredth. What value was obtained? 2.06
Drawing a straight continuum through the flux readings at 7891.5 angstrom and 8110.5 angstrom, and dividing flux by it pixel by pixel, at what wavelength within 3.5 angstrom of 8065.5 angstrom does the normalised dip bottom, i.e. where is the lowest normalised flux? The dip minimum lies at 8062.5 angstrom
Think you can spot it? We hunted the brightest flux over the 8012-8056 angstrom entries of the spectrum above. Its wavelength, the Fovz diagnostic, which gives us 8028.0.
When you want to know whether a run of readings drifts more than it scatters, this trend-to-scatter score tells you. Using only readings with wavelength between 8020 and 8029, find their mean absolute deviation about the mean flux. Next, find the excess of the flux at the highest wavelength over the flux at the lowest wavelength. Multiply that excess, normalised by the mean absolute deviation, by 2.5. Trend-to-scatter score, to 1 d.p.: 2.1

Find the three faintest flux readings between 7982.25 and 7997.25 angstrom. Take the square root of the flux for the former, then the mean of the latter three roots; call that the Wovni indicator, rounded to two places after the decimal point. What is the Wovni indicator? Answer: 4.05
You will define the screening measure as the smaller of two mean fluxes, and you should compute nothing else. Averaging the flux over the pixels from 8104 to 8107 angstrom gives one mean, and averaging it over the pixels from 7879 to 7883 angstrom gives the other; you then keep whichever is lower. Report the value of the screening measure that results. 15.8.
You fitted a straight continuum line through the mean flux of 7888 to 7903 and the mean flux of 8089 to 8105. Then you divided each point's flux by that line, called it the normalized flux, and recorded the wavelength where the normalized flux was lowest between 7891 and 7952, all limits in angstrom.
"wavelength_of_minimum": 7932.0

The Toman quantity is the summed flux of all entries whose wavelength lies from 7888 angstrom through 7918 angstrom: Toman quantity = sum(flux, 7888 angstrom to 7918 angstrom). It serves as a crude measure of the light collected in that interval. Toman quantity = 342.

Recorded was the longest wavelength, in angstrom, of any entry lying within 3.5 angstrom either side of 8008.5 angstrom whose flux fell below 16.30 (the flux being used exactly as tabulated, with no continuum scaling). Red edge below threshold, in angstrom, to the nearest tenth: 8011.5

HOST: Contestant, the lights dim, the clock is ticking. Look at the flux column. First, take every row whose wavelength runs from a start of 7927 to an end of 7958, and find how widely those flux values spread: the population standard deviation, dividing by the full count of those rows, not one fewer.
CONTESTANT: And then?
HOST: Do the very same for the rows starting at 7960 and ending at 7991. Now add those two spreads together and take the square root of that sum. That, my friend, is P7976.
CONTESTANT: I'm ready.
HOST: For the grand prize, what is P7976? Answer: 0.667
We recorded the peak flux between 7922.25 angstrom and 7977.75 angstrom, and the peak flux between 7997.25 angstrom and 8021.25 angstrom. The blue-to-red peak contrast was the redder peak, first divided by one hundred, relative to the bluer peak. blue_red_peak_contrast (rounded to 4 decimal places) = 0.0097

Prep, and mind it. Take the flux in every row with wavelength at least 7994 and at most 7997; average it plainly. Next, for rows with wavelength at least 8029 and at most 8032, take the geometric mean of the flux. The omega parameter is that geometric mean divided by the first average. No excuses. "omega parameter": 0.955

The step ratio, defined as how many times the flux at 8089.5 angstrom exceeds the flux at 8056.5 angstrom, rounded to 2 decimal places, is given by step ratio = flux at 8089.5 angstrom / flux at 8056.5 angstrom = 0.98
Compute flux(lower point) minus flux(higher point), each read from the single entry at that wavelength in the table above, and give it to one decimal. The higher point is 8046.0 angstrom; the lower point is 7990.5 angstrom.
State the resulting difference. 1.1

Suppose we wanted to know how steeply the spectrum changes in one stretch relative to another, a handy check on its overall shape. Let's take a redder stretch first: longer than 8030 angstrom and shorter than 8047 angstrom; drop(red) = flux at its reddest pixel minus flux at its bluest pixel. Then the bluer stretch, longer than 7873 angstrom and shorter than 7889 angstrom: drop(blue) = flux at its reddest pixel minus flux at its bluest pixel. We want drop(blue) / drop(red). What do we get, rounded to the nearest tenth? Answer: -4.5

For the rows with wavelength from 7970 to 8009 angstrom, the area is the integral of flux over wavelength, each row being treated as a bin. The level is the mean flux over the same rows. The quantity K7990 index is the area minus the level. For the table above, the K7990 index 624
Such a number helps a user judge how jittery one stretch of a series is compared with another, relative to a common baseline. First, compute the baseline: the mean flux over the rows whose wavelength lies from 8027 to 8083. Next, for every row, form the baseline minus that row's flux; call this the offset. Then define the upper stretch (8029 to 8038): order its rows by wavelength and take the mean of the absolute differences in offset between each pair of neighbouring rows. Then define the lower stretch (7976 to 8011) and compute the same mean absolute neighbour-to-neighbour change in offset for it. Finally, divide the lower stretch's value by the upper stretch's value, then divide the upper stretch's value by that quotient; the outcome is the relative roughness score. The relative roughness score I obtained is 0.15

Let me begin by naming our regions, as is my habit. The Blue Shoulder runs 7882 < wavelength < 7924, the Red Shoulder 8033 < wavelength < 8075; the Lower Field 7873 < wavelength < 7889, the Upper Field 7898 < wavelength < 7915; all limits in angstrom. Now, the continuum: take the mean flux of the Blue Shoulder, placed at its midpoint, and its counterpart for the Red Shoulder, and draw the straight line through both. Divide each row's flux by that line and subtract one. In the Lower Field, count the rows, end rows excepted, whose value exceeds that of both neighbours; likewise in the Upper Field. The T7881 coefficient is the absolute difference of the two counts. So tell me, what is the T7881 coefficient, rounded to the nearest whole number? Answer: 0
